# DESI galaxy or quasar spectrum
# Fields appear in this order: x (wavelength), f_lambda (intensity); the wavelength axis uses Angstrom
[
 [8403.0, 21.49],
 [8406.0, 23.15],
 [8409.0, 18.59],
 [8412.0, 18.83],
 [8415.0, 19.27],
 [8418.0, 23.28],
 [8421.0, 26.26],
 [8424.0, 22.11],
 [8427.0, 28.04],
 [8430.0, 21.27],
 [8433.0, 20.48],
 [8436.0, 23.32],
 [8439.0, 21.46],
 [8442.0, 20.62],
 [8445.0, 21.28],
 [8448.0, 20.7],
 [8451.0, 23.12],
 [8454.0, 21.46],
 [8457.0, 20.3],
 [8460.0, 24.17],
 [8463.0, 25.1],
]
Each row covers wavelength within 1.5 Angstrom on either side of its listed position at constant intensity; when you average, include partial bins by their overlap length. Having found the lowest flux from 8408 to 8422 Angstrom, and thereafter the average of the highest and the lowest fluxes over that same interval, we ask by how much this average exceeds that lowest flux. 3.8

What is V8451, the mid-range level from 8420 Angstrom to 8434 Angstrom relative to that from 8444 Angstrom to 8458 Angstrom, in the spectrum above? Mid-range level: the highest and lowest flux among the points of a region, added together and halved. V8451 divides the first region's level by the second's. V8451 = 1.12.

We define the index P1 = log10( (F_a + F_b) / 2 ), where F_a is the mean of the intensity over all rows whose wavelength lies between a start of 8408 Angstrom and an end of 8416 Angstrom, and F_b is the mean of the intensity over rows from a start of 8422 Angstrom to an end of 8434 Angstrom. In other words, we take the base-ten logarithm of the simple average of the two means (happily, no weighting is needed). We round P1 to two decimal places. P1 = 1.32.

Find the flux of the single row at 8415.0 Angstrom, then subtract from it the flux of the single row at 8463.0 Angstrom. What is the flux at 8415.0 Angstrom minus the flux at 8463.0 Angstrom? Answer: -5.8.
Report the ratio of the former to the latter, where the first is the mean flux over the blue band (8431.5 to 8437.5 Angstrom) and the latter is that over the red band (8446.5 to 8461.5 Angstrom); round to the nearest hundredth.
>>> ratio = 1.00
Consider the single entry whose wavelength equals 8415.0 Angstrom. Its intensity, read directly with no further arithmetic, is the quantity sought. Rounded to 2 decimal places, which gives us 19.27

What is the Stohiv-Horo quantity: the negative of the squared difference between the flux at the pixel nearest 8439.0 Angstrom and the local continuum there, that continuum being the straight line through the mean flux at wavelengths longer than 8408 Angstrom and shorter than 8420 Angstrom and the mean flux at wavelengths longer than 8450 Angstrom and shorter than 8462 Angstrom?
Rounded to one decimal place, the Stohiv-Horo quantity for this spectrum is 0.0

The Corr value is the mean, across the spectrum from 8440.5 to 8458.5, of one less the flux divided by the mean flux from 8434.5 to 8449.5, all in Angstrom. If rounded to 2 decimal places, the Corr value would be 0.01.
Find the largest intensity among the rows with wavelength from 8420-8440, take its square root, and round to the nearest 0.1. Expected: 5.3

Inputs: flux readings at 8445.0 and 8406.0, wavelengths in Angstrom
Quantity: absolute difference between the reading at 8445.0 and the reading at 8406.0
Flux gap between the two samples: 1.9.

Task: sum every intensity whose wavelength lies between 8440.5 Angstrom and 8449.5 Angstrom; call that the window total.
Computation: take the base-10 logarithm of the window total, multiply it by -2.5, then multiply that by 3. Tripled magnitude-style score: -13.5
